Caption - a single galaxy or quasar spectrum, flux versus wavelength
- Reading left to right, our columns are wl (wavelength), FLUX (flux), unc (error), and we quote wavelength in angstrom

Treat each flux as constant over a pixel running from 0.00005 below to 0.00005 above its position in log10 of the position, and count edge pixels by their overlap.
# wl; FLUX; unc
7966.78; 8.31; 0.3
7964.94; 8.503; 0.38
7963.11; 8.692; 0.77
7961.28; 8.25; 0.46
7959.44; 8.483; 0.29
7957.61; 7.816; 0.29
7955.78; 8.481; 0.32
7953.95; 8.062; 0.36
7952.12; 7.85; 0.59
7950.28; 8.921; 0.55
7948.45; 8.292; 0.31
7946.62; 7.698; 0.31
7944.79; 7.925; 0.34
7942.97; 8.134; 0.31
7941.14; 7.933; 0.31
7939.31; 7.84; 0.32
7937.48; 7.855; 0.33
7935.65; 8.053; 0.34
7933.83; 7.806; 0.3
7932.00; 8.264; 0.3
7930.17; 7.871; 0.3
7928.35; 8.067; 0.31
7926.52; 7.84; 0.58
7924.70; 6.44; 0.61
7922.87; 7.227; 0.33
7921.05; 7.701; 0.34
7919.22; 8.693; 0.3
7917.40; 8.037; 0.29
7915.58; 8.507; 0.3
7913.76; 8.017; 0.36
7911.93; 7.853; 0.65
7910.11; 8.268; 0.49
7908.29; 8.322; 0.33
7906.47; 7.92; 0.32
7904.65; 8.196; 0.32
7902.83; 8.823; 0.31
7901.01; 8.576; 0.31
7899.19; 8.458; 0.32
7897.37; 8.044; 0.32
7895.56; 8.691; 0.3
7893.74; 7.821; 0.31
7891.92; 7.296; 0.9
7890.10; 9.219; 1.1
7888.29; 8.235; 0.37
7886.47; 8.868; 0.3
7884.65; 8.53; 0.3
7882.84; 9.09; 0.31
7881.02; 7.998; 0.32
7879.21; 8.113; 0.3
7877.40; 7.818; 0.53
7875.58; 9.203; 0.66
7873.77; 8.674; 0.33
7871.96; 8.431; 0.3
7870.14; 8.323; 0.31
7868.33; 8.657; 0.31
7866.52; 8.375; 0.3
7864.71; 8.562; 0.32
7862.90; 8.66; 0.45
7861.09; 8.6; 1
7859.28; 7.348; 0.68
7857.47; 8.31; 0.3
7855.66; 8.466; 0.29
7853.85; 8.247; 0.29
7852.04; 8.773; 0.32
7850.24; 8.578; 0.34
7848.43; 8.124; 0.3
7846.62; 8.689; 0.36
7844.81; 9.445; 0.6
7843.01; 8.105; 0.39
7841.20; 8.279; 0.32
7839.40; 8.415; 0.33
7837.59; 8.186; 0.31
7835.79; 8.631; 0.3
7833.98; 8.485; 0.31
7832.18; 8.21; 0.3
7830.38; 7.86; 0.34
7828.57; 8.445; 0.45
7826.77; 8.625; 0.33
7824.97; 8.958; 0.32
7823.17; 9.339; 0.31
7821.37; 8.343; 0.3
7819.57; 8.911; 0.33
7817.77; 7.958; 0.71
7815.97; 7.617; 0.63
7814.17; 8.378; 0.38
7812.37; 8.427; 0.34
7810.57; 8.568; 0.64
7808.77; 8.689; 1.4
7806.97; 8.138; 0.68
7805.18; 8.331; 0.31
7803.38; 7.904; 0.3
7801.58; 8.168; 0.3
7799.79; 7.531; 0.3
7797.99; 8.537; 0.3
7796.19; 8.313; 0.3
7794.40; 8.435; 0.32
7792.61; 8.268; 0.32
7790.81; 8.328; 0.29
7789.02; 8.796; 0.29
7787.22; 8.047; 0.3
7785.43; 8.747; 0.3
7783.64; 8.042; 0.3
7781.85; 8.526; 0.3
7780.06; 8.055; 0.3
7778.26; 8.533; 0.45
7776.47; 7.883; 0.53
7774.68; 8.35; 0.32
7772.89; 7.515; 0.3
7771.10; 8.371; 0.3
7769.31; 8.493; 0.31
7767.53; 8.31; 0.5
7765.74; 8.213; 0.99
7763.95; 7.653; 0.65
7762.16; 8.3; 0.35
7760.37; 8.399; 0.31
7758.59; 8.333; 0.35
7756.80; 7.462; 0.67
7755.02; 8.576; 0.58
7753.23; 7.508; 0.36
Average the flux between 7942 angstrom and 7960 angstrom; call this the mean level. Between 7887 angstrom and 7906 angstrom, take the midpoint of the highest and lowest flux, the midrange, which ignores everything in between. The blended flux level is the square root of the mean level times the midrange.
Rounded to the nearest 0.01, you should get 8.21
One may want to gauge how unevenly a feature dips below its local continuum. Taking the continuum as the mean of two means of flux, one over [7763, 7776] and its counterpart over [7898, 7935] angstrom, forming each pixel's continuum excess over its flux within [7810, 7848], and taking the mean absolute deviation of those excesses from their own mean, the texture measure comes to 0.326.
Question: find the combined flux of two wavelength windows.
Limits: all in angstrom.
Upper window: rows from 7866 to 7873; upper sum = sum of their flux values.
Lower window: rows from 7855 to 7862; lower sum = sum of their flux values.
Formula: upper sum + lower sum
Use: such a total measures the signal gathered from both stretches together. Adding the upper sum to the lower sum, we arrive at 66.5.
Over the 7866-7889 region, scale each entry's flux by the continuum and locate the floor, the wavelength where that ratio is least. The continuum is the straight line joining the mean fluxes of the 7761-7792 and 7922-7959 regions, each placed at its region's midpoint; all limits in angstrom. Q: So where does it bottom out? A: 7877.40 angstrom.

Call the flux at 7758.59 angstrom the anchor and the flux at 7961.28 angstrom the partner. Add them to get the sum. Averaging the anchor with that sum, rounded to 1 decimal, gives 12.5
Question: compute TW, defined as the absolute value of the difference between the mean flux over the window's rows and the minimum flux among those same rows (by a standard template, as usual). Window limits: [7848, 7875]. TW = 1.1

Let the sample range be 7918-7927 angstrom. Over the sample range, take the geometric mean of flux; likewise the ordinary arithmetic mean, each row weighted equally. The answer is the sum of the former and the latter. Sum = 15.1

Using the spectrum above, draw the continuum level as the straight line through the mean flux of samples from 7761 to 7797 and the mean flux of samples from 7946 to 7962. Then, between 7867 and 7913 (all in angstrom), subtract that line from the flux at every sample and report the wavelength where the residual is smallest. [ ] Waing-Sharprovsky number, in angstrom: 7891.92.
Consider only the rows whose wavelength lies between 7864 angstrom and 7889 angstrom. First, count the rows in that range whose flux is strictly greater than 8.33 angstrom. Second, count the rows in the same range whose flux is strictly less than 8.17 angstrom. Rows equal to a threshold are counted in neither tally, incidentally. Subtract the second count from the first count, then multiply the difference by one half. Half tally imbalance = 3.0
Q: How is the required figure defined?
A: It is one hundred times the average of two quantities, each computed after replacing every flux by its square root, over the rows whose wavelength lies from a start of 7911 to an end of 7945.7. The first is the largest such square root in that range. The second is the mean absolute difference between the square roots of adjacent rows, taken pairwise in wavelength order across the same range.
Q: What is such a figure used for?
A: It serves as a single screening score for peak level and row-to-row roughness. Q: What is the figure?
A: 151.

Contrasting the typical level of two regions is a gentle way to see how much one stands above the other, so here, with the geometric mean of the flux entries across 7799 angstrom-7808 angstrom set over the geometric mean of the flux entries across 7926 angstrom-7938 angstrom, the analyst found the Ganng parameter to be 1.01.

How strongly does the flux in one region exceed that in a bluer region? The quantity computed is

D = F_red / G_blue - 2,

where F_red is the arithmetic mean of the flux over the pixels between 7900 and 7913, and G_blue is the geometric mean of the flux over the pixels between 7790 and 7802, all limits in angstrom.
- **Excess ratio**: -0.993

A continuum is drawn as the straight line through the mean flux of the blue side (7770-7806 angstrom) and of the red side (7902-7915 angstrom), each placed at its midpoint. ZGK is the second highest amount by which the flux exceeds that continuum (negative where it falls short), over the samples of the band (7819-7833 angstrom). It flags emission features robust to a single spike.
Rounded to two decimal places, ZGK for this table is 0.73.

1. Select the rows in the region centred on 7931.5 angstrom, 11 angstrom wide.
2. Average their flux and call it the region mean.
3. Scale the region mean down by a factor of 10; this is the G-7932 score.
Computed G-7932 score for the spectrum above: 0.798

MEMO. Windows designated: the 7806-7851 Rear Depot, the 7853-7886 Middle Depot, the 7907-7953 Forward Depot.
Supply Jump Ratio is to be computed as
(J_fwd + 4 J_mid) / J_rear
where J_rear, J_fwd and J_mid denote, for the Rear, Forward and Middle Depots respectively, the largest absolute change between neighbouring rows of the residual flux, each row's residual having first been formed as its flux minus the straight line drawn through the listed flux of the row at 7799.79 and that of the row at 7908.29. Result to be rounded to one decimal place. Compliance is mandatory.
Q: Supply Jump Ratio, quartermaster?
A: 5.3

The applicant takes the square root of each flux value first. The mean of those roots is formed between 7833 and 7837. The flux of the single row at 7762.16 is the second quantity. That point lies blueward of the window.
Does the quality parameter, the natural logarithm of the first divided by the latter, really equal -1.04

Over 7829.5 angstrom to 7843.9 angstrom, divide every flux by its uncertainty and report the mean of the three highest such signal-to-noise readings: 27.8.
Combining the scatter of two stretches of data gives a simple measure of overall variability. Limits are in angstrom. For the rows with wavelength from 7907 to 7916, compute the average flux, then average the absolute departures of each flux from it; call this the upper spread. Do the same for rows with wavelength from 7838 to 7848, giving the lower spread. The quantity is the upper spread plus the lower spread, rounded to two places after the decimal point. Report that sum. 0.59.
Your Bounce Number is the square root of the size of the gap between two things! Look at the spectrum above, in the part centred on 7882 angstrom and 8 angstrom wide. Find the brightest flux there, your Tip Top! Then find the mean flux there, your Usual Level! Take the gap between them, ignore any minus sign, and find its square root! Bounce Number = 0.81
